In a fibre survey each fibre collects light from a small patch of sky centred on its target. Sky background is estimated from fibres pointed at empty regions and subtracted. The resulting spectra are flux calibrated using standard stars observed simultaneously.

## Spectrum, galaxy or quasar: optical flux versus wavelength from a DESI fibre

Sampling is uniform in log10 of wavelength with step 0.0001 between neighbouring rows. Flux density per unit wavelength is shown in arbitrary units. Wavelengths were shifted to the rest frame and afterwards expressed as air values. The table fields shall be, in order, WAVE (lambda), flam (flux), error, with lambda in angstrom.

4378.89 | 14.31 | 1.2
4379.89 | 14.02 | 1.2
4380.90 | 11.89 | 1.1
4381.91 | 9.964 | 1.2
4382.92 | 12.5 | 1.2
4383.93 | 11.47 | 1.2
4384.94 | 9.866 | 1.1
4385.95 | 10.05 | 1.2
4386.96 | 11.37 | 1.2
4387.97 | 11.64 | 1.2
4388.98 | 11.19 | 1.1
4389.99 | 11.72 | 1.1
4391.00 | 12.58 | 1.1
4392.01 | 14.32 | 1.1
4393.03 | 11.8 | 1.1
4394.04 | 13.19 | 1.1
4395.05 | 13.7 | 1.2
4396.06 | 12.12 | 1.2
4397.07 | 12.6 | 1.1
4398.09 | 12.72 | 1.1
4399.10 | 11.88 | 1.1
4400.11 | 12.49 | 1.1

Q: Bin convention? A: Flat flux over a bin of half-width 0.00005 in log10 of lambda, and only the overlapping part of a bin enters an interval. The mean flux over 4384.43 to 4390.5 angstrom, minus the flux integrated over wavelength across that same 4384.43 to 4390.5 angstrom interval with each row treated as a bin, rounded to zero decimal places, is -56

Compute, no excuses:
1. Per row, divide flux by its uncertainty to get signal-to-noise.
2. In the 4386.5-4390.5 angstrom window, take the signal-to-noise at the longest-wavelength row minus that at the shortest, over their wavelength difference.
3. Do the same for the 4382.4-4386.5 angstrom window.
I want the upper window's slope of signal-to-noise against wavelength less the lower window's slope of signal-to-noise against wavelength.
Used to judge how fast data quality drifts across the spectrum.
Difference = 1.1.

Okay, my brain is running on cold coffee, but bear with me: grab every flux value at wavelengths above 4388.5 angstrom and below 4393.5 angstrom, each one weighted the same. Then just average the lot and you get 12.3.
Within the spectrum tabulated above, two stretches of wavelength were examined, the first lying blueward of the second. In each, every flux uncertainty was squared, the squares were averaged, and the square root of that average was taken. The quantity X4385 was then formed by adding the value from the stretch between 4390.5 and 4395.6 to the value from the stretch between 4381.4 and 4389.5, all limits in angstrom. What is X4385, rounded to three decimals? 2.297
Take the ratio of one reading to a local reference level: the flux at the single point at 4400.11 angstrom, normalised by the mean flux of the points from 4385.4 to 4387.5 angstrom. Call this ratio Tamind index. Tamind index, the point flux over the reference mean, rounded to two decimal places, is 1.17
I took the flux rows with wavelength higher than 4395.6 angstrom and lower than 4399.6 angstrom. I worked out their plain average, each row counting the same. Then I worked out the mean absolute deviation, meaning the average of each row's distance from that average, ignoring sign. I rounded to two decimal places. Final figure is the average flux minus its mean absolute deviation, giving 12.00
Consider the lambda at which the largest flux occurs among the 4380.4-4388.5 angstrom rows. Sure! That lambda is 4382.92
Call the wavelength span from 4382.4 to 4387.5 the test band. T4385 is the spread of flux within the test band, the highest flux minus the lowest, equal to 2.6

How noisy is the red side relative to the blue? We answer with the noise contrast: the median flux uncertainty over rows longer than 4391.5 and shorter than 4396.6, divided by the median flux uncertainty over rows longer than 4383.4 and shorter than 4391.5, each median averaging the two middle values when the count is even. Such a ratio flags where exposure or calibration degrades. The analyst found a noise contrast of 0.96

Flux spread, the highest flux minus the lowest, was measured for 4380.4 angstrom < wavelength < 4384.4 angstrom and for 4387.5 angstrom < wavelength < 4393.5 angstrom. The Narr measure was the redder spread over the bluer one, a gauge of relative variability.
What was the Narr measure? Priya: 1.2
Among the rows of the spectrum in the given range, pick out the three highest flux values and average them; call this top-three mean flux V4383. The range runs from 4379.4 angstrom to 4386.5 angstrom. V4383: 12.8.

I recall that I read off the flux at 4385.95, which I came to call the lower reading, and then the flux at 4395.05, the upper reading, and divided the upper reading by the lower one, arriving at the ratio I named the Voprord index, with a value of 1.36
